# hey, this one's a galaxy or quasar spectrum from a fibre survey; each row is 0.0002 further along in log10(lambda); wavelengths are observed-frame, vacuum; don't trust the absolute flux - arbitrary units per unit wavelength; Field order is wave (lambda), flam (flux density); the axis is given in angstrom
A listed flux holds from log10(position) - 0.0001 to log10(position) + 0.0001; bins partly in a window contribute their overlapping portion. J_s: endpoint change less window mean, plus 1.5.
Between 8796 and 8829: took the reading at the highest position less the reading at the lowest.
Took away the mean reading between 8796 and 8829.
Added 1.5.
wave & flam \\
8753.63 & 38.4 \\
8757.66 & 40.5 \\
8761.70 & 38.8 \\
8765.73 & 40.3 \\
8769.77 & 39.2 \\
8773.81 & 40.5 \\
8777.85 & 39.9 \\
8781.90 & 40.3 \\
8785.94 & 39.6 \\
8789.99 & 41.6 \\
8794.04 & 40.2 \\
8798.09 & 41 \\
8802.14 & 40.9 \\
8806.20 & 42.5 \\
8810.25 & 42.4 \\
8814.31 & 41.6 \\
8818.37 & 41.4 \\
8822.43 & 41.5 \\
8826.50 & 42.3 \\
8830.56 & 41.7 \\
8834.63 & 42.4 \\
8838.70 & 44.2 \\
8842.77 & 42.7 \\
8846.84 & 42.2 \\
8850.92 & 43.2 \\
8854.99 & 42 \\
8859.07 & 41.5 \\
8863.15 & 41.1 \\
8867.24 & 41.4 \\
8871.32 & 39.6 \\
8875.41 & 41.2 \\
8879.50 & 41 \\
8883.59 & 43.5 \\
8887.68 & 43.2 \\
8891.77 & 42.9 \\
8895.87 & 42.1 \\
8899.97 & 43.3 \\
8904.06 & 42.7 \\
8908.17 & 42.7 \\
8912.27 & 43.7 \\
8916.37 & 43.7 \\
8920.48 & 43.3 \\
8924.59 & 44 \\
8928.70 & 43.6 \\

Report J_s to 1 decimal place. -38.9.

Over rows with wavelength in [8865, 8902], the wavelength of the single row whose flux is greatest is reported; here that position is 8883.59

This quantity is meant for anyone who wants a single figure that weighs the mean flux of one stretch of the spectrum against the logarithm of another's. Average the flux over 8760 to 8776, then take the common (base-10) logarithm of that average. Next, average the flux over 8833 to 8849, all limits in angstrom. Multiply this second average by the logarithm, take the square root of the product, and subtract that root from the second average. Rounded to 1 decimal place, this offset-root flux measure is 34.6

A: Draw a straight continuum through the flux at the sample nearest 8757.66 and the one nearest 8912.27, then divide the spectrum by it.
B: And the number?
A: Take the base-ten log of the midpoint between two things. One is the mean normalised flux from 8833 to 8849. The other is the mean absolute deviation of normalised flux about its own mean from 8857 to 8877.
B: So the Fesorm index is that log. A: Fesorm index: -0.289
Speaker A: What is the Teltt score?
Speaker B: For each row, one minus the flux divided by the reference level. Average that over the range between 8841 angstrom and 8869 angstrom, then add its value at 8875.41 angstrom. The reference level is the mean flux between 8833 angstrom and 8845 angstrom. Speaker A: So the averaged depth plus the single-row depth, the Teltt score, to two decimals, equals 0.07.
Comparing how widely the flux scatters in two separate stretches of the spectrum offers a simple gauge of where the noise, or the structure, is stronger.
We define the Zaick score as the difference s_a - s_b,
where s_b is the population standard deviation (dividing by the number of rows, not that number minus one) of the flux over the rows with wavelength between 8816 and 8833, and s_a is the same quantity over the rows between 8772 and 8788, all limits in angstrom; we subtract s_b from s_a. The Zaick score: 0.0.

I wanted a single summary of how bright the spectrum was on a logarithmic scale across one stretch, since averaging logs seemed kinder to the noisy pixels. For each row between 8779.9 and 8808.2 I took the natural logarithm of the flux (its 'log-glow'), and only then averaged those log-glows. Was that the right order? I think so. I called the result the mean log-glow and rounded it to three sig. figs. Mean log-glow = 3.71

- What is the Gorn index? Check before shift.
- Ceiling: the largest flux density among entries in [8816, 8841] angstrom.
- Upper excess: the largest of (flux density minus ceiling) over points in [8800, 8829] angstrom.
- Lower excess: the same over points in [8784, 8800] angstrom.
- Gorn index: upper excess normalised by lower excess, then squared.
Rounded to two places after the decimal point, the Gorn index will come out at 0.43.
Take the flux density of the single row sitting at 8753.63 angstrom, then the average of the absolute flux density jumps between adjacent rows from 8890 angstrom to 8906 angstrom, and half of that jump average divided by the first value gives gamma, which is 0.011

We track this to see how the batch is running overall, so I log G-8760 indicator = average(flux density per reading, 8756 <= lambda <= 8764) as 39.6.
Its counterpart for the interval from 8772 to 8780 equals 40.2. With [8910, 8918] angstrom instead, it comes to 43.7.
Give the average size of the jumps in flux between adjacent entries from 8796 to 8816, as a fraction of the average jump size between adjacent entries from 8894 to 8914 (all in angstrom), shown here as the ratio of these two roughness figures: 0.93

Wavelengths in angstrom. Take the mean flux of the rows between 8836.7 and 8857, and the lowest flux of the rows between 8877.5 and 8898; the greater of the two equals 42.9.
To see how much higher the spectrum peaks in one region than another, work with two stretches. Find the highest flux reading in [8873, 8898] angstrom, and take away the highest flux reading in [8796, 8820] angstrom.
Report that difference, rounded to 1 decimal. 1.0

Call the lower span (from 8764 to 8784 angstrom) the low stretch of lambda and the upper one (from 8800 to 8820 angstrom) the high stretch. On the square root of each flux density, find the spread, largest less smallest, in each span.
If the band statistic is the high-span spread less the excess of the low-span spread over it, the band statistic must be 0.14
